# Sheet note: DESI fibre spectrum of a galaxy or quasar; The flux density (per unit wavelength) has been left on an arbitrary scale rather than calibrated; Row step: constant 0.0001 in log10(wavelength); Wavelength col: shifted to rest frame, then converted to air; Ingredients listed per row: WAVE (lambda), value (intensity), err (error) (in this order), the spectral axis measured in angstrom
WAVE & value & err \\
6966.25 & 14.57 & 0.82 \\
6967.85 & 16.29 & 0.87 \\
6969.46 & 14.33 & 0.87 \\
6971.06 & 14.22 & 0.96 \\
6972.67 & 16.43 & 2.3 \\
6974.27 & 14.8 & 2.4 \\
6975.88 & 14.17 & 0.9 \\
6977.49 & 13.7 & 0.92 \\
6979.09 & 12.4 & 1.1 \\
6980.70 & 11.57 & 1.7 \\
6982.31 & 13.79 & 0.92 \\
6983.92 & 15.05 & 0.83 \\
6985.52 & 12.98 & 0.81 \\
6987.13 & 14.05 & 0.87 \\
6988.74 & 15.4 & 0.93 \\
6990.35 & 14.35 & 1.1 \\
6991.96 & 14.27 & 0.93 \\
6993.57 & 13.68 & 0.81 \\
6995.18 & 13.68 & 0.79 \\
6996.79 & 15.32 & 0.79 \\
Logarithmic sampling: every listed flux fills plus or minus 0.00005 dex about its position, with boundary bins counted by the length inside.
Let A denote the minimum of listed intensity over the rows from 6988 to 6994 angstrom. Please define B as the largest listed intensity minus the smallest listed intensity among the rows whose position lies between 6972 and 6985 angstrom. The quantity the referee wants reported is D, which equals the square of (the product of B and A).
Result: 4420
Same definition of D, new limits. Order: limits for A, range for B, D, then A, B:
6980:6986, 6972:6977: 684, 11.57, 2.3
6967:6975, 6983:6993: 1184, 14.22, 2.4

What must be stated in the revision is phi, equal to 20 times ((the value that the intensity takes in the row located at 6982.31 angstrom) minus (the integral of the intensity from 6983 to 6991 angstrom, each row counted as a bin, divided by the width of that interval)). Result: -11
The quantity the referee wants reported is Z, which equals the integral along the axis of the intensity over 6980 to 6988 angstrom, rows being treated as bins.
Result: 108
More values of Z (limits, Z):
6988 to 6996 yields 114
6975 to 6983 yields 105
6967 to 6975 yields 122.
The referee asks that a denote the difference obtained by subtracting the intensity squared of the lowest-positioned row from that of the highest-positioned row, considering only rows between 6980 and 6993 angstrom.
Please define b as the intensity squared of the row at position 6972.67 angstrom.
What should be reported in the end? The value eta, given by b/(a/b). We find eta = 1044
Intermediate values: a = 70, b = 270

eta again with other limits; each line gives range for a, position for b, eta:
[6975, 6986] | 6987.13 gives -1206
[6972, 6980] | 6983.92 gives -442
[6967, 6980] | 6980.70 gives -161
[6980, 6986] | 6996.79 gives 1591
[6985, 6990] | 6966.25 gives 656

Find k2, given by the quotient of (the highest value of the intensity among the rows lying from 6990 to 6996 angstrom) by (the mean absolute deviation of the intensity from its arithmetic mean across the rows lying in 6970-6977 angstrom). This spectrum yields 19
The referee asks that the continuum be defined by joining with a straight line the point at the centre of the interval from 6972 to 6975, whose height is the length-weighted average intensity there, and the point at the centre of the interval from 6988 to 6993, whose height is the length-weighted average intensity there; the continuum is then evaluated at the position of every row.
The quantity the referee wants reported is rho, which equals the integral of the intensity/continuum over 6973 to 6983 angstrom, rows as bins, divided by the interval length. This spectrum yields 0.881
